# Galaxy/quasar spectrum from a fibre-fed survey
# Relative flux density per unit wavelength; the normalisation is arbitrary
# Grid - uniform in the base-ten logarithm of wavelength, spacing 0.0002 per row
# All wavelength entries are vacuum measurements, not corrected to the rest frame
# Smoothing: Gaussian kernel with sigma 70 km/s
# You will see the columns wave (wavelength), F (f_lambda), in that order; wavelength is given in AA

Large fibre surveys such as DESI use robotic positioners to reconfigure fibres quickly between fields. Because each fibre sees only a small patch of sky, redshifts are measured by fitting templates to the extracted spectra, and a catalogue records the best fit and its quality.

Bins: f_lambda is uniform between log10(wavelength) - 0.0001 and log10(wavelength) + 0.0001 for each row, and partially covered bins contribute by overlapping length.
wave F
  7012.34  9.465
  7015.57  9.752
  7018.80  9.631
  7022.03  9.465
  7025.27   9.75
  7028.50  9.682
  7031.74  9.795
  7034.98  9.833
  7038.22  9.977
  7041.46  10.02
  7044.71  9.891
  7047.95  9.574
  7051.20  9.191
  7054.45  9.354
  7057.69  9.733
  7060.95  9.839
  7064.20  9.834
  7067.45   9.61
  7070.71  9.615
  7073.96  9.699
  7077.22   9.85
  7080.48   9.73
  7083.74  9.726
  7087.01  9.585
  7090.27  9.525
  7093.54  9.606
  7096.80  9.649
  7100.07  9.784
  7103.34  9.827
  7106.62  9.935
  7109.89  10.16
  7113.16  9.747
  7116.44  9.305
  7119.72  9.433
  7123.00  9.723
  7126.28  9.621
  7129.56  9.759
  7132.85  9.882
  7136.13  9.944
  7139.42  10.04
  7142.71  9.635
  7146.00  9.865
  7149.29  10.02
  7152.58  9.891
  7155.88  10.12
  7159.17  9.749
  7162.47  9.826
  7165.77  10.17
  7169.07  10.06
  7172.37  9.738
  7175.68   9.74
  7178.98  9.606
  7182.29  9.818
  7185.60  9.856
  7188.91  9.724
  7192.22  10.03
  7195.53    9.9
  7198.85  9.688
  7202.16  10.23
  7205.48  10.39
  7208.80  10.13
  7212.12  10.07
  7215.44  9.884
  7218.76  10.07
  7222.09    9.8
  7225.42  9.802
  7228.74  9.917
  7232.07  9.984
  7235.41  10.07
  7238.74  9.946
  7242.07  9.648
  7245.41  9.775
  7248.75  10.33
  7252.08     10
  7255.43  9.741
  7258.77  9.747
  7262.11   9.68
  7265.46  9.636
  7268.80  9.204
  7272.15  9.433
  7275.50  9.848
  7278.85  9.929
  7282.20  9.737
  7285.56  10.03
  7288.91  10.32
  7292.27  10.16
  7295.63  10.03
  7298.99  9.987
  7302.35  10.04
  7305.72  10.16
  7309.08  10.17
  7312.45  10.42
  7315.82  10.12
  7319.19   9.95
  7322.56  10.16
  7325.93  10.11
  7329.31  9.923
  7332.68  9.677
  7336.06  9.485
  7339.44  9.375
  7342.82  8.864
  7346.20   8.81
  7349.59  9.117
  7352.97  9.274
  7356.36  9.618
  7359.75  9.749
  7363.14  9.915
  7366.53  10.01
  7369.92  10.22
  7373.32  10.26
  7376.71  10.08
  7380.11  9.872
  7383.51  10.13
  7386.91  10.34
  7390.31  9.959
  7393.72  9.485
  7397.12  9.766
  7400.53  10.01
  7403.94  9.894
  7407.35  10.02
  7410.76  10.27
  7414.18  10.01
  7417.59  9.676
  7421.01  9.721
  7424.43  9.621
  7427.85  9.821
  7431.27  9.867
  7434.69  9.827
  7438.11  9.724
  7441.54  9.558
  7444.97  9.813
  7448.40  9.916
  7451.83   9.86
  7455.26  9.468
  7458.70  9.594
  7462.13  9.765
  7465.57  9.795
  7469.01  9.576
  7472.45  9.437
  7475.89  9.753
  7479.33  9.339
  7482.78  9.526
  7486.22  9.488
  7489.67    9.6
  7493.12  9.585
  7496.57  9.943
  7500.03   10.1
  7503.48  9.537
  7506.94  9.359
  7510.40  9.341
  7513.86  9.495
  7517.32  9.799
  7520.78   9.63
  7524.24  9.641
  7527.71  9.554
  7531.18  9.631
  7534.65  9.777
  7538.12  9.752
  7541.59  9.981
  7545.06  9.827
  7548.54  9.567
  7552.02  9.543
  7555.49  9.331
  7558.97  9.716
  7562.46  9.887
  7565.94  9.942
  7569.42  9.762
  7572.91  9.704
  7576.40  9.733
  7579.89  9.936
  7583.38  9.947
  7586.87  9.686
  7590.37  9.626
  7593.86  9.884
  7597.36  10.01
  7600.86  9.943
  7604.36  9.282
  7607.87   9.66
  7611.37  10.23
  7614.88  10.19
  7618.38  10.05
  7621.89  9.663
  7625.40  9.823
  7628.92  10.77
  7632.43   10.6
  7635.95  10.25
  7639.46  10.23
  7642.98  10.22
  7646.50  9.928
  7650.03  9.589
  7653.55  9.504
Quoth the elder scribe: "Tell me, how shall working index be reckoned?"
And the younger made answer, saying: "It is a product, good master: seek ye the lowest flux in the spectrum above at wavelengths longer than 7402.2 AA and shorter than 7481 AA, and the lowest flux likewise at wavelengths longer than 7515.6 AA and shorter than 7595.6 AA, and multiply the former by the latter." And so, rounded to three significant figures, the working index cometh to 87.1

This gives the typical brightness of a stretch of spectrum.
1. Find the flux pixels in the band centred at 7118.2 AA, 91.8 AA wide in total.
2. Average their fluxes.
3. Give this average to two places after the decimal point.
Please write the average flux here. 9.77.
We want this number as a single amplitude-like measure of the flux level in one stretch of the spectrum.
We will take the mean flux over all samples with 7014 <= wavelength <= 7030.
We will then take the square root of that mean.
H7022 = 3.11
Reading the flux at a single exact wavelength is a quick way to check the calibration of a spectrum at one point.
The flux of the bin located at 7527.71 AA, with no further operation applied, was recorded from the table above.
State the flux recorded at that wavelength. 9.554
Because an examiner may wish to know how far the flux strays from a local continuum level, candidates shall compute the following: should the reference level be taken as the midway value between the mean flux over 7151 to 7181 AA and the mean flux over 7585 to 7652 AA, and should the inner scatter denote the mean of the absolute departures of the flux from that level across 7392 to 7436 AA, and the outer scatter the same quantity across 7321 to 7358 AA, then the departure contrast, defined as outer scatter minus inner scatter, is 0.34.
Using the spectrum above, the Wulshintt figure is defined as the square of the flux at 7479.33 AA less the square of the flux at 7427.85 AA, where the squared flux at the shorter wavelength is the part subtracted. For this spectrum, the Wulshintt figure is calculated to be -9.2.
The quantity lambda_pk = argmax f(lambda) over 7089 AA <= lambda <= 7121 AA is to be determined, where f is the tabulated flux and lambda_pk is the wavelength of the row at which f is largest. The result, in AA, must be 7109.89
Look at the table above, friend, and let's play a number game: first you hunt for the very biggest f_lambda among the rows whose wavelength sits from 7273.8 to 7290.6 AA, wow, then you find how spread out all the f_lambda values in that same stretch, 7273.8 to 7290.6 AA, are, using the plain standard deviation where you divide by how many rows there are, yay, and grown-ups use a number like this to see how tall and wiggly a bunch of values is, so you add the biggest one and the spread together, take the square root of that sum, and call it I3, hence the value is 3.24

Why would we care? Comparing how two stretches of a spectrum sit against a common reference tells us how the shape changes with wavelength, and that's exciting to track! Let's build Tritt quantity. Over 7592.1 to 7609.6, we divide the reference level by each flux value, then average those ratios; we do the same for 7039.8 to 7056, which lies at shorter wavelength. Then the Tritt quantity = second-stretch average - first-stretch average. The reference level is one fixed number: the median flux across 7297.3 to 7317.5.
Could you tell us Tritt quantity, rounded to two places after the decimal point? 0.02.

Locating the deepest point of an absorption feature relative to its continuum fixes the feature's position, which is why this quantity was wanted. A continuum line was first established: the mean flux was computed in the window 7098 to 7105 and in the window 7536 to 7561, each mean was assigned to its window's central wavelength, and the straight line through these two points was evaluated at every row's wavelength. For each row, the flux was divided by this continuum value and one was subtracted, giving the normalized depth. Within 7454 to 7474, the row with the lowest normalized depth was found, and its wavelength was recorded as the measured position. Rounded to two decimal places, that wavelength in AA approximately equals 7472.45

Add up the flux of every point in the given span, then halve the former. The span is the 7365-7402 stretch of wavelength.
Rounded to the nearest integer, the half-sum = 55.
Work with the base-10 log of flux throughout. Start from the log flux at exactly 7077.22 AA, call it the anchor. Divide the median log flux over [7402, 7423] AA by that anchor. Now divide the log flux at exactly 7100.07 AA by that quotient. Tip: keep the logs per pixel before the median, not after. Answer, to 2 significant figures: 0.99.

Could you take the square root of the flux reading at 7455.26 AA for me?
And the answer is 3.08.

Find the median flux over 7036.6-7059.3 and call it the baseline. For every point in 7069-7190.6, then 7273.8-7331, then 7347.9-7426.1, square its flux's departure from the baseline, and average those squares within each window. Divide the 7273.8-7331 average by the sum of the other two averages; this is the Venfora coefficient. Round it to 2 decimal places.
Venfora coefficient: 0.91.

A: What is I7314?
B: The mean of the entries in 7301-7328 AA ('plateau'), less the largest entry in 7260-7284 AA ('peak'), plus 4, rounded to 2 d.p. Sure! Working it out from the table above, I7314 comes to 4.21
